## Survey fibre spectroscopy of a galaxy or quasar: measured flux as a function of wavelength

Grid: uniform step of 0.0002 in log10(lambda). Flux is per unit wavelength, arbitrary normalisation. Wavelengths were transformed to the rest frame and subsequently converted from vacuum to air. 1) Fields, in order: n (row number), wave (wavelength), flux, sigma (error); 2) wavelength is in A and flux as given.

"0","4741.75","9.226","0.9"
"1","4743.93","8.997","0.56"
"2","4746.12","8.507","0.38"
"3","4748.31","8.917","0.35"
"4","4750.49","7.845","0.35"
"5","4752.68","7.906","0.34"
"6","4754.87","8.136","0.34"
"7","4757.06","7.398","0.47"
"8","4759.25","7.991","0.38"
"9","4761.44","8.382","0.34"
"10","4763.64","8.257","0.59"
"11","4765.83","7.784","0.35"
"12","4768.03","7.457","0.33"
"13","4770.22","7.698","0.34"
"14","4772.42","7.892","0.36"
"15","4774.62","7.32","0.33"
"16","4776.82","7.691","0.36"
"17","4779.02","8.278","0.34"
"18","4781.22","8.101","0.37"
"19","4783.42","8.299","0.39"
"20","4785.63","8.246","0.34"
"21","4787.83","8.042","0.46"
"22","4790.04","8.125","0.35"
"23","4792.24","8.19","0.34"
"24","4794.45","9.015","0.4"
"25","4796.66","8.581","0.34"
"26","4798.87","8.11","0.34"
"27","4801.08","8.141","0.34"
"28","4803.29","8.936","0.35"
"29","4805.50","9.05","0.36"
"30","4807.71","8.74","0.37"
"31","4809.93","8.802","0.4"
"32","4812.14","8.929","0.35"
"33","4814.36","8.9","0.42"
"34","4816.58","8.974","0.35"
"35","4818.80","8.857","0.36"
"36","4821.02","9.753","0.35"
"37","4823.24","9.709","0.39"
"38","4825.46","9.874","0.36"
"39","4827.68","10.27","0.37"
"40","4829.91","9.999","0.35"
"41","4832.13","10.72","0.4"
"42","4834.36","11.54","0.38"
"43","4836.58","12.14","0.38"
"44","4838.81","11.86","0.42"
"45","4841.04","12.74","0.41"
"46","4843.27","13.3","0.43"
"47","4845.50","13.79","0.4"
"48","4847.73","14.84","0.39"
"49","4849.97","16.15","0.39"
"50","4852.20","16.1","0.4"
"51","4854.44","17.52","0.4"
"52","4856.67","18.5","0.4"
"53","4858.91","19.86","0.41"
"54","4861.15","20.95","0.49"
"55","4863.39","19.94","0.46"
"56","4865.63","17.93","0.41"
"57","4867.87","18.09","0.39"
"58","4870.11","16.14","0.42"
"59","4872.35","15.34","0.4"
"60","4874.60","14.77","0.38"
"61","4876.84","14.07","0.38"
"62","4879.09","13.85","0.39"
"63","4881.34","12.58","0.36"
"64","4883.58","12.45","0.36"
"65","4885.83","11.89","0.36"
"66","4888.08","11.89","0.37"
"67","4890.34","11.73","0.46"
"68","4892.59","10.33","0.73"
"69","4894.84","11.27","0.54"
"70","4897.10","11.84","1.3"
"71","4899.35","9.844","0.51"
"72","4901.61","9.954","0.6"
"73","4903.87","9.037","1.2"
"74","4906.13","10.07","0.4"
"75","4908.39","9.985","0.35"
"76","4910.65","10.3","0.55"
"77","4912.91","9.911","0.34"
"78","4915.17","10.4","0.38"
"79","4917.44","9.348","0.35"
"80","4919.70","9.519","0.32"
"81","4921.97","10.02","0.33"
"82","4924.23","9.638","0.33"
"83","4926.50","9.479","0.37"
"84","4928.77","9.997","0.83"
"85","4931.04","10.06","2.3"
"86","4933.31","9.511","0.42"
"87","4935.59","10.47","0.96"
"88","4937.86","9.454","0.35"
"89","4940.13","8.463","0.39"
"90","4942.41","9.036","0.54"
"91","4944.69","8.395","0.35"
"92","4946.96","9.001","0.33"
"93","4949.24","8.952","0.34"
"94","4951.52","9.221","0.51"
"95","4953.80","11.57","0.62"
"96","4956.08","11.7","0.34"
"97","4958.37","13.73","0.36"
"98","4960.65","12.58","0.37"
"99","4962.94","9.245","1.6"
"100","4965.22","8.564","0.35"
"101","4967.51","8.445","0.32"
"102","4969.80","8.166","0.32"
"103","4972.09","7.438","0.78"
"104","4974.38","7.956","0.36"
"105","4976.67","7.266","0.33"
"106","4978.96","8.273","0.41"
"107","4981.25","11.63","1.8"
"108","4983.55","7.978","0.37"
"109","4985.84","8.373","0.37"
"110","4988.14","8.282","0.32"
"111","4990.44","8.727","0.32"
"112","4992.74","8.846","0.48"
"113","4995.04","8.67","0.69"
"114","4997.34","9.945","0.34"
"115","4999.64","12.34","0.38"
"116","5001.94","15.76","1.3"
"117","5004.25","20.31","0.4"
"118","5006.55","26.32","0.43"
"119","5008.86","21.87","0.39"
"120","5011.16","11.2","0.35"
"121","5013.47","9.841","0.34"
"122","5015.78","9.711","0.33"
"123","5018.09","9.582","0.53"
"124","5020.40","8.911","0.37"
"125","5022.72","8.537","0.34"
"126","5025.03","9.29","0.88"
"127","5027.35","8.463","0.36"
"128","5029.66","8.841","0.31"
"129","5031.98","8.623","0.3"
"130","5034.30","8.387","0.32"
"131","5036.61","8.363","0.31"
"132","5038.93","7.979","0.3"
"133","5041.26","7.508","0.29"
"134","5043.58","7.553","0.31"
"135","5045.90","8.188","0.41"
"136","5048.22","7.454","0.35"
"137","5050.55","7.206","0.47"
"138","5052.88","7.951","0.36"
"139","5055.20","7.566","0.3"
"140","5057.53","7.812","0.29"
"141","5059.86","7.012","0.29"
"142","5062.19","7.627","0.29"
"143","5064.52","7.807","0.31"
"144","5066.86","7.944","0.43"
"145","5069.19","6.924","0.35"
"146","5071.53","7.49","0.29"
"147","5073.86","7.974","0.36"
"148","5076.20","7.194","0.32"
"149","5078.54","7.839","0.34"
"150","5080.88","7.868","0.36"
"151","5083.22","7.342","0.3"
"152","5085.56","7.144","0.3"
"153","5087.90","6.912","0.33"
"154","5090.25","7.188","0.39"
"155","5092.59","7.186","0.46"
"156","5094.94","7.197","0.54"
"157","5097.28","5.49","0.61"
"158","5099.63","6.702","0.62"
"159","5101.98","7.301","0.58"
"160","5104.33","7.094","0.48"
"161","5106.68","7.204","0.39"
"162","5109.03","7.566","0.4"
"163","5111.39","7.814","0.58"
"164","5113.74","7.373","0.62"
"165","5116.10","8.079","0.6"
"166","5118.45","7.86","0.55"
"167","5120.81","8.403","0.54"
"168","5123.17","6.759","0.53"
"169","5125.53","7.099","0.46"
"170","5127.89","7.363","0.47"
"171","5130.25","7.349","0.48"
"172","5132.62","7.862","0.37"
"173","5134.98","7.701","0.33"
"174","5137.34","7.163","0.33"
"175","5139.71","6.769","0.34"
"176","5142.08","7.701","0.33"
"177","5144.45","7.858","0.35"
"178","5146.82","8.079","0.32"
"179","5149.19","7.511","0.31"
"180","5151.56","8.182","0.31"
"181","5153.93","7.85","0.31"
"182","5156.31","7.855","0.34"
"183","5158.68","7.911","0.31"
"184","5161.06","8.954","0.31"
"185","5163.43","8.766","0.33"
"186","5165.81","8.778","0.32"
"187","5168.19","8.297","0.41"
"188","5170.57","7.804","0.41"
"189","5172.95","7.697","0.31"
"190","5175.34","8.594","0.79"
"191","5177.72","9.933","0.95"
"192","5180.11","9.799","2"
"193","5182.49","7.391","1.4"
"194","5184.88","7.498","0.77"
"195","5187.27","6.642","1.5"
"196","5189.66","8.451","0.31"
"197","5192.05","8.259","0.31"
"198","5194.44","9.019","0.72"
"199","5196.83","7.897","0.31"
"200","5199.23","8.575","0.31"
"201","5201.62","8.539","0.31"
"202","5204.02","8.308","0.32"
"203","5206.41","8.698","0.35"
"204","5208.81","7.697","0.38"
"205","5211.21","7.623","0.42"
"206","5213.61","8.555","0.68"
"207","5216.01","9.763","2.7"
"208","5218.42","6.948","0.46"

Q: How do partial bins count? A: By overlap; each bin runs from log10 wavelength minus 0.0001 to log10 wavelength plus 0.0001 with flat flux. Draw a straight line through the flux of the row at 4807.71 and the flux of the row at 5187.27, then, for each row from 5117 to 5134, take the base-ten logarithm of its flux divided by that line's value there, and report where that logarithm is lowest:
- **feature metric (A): 5123.17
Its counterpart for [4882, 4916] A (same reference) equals 4903.87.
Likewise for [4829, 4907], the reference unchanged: 4903.87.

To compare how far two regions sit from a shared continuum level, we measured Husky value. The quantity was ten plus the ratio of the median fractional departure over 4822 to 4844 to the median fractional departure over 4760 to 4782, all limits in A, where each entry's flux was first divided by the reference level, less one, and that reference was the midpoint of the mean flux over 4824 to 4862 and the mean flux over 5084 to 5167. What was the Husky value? 9.9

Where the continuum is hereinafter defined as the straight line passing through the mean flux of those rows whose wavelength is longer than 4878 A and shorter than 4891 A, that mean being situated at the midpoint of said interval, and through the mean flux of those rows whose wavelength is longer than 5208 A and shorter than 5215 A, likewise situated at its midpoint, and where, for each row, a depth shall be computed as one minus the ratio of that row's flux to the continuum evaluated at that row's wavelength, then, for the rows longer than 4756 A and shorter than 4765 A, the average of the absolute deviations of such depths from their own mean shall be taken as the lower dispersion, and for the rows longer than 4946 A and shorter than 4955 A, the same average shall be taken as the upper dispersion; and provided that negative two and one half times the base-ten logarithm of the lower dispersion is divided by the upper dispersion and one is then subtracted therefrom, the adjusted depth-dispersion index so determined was 48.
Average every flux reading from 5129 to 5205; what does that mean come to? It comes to 8.1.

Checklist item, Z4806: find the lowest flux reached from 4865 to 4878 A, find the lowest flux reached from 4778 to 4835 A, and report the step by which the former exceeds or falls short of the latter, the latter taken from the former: 6.0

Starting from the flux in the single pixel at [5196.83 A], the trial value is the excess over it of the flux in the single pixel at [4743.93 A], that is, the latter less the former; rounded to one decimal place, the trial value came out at 1.1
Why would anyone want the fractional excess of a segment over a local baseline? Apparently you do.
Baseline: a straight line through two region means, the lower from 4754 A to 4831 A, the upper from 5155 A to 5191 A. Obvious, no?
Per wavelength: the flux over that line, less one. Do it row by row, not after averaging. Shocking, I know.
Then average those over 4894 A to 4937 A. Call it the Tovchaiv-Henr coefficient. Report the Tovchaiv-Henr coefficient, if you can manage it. 0.2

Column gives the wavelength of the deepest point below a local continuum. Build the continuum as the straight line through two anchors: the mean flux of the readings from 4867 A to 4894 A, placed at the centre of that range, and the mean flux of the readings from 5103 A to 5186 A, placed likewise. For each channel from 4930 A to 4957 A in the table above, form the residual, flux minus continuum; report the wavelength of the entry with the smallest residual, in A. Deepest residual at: 4940.13 A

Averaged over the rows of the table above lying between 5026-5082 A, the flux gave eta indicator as 7.8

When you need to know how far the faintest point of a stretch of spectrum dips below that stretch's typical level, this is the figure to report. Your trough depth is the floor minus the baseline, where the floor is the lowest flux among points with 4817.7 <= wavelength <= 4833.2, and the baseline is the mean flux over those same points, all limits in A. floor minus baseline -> -1.0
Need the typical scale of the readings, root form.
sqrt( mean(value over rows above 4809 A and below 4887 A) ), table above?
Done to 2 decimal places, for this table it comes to 3.67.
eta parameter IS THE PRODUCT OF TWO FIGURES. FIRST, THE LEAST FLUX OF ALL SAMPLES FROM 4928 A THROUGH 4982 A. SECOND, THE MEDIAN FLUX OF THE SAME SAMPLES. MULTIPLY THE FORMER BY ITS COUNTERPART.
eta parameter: 66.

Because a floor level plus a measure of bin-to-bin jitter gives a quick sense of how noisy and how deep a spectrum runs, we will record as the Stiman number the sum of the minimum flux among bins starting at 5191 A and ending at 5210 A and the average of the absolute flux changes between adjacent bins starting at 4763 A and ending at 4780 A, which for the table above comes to 8.1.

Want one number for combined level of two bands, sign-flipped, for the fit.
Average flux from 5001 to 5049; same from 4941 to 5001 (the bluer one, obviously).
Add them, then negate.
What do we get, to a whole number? -20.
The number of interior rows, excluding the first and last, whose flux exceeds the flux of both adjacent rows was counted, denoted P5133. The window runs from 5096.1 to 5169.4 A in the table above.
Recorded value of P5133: 10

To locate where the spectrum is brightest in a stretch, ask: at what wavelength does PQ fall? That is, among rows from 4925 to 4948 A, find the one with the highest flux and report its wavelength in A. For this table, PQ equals 4935.59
